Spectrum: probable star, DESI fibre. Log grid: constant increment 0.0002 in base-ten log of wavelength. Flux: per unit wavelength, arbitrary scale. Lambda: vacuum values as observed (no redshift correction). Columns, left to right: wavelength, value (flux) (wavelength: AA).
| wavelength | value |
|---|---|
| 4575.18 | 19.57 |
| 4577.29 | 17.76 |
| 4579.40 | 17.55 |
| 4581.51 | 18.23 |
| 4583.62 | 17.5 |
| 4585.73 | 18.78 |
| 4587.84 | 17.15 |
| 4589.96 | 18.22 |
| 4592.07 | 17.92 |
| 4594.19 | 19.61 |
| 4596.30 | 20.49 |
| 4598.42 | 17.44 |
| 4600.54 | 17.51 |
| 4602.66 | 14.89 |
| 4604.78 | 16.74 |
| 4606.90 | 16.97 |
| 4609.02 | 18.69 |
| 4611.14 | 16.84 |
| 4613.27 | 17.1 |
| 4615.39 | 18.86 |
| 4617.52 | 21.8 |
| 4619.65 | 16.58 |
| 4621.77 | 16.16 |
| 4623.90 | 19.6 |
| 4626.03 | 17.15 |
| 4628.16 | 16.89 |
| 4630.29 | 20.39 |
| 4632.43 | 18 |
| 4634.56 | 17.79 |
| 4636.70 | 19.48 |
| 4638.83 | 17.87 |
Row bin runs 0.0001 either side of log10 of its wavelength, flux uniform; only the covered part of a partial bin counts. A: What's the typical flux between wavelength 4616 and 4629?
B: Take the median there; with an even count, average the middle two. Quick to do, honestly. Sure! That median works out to 17.0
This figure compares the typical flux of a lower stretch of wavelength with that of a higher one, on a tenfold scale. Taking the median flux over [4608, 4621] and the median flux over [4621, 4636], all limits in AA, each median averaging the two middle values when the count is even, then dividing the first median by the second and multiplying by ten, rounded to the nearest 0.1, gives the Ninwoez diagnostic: 10.1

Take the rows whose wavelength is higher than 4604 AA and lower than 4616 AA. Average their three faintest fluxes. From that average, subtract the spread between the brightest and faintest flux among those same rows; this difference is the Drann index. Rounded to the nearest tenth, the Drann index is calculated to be 14.7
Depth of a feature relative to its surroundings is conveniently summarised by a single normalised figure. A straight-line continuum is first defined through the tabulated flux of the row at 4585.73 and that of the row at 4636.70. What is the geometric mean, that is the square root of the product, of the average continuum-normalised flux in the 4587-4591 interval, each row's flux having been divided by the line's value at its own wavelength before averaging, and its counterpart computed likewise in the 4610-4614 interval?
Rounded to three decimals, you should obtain 0.913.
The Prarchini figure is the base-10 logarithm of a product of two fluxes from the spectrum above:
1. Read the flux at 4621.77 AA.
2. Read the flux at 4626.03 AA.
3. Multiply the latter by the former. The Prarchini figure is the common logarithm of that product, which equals 2.44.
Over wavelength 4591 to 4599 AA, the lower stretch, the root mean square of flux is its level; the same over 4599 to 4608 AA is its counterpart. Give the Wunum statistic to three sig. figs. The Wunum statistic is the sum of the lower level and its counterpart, 35.5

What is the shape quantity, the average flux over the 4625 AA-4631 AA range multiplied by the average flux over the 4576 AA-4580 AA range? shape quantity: 320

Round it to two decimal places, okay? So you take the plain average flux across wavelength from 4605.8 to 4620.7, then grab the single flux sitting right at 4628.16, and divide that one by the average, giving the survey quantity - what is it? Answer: 0.93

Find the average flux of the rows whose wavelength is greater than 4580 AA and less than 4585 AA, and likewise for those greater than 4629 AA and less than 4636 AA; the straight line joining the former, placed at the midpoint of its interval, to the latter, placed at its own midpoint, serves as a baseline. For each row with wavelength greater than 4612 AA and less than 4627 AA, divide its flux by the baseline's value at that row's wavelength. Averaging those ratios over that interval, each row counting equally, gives 0.98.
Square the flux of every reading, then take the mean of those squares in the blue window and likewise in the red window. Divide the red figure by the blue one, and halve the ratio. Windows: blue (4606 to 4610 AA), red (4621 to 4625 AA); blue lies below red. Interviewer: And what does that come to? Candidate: 0.51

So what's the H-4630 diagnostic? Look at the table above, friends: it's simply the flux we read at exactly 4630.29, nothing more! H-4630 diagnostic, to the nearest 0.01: 20.39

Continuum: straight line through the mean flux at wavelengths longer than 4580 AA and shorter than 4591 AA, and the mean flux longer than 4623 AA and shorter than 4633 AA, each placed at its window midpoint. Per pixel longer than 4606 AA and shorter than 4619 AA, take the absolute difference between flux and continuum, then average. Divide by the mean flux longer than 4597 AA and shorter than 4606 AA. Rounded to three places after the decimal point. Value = 0.083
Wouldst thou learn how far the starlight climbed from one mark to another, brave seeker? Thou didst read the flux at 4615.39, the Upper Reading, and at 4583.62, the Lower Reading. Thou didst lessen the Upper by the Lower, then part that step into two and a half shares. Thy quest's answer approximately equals 0.54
